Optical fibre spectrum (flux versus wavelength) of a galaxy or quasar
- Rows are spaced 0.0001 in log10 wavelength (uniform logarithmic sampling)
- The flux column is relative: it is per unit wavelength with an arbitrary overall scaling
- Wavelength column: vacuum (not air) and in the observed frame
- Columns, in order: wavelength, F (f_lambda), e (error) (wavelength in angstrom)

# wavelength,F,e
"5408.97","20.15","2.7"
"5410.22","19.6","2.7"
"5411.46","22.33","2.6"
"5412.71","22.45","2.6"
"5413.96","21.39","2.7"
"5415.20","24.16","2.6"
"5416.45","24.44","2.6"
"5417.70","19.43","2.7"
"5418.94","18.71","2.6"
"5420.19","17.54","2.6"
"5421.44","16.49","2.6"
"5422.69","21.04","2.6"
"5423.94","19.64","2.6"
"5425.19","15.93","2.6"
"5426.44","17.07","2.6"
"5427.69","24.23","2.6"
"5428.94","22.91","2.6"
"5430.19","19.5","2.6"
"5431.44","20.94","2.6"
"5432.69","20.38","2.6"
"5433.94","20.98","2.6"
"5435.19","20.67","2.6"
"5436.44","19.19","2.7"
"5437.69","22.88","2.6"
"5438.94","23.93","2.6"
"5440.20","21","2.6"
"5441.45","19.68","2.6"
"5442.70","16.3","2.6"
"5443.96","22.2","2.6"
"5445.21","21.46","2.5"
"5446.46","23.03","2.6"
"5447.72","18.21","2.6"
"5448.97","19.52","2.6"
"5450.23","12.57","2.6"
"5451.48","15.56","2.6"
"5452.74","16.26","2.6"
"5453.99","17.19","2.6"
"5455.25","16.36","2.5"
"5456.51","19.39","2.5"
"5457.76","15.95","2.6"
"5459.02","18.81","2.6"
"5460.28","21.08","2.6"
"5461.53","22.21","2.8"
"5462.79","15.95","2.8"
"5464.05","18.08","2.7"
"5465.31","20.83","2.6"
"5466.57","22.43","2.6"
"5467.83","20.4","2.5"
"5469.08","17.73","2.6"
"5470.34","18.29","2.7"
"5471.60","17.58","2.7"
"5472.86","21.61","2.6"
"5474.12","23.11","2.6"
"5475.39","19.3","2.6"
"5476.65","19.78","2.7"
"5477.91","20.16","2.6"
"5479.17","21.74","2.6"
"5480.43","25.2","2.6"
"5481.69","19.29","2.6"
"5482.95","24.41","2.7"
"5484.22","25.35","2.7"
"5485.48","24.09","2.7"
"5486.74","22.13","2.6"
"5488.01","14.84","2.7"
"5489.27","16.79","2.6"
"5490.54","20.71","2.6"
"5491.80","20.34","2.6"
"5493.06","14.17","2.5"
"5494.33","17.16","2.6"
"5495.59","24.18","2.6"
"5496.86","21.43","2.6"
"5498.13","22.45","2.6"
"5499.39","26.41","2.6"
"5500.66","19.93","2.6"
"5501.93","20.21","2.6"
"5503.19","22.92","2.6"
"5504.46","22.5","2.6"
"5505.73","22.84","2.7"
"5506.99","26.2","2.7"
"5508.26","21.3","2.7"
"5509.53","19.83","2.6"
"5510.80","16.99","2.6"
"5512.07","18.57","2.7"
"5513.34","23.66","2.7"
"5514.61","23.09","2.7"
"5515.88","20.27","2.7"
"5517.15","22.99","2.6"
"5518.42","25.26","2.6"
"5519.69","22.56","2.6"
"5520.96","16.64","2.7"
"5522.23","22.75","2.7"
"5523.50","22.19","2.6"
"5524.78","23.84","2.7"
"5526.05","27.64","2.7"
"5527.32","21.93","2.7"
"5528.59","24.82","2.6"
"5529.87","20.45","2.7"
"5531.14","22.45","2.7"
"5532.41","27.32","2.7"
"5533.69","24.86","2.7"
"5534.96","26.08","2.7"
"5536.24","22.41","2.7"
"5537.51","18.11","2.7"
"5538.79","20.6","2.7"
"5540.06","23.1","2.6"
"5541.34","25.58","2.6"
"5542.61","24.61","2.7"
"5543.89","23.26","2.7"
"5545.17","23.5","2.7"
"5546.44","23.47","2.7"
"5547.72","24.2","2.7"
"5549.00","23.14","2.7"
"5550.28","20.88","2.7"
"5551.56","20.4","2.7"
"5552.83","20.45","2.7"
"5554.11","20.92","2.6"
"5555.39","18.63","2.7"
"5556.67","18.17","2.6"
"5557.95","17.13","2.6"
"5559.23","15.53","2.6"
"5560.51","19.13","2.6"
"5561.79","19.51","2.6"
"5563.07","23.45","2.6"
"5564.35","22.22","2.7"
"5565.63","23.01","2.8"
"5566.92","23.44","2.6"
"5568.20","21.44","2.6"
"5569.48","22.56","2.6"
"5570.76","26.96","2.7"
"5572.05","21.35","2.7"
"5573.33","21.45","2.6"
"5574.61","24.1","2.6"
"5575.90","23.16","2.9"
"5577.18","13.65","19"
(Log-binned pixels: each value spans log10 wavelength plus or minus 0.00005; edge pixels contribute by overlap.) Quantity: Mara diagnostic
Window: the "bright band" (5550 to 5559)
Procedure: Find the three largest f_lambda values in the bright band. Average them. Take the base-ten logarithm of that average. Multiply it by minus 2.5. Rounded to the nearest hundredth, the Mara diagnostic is -3.29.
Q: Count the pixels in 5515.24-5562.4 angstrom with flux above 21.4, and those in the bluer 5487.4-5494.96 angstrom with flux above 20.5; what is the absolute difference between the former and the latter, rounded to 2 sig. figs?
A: 21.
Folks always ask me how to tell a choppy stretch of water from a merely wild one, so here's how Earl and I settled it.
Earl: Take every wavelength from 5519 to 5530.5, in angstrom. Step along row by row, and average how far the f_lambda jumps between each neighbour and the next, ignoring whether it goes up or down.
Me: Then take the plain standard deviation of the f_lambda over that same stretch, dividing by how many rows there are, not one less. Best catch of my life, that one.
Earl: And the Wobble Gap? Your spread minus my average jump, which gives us -1.0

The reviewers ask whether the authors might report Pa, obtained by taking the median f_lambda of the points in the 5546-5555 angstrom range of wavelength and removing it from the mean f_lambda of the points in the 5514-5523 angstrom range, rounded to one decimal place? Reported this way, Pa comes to 1.0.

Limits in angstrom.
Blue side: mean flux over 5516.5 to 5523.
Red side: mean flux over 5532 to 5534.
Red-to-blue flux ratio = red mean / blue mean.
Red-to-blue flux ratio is 1.18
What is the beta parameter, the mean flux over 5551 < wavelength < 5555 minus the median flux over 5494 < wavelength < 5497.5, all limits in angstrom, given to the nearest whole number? -1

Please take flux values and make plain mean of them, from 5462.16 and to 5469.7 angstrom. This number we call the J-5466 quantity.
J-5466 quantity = 19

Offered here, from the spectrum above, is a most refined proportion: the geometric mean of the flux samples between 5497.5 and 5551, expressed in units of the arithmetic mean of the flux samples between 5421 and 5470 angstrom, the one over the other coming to 1.16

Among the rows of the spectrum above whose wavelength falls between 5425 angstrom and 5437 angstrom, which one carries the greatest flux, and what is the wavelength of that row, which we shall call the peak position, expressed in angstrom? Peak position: 5427.69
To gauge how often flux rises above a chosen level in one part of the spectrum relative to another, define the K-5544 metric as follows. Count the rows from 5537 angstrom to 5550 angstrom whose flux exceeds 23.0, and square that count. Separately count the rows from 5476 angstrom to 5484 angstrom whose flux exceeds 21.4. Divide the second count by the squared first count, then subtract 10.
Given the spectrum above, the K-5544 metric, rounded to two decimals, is -9.95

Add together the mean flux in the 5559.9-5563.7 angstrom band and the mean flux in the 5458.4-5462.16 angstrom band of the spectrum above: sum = 41.4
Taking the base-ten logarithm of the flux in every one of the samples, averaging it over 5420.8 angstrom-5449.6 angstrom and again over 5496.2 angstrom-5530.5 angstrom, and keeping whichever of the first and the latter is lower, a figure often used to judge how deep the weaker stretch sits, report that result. 1.30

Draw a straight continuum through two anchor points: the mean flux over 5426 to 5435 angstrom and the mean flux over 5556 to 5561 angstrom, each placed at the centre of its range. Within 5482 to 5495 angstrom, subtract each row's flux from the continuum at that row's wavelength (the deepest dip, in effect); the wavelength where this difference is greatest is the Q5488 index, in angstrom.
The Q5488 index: 5493.06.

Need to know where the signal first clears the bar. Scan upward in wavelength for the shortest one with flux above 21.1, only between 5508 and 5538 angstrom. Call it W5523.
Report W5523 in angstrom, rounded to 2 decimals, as 5508.26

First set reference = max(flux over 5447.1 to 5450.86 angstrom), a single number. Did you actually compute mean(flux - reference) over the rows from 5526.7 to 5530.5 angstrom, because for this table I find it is 2.9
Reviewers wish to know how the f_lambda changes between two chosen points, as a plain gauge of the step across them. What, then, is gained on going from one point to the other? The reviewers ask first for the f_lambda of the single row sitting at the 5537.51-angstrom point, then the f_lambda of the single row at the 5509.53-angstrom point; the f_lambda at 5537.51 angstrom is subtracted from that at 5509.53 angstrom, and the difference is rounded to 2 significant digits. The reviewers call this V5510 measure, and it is 1.7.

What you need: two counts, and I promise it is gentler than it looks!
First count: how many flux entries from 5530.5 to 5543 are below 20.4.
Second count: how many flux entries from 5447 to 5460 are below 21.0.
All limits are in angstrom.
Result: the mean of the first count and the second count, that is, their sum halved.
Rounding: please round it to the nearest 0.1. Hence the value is 5.5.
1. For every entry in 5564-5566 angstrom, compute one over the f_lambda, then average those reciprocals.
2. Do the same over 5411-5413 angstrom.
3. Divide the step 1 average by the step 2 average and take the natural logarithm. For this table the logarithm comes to -0.01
